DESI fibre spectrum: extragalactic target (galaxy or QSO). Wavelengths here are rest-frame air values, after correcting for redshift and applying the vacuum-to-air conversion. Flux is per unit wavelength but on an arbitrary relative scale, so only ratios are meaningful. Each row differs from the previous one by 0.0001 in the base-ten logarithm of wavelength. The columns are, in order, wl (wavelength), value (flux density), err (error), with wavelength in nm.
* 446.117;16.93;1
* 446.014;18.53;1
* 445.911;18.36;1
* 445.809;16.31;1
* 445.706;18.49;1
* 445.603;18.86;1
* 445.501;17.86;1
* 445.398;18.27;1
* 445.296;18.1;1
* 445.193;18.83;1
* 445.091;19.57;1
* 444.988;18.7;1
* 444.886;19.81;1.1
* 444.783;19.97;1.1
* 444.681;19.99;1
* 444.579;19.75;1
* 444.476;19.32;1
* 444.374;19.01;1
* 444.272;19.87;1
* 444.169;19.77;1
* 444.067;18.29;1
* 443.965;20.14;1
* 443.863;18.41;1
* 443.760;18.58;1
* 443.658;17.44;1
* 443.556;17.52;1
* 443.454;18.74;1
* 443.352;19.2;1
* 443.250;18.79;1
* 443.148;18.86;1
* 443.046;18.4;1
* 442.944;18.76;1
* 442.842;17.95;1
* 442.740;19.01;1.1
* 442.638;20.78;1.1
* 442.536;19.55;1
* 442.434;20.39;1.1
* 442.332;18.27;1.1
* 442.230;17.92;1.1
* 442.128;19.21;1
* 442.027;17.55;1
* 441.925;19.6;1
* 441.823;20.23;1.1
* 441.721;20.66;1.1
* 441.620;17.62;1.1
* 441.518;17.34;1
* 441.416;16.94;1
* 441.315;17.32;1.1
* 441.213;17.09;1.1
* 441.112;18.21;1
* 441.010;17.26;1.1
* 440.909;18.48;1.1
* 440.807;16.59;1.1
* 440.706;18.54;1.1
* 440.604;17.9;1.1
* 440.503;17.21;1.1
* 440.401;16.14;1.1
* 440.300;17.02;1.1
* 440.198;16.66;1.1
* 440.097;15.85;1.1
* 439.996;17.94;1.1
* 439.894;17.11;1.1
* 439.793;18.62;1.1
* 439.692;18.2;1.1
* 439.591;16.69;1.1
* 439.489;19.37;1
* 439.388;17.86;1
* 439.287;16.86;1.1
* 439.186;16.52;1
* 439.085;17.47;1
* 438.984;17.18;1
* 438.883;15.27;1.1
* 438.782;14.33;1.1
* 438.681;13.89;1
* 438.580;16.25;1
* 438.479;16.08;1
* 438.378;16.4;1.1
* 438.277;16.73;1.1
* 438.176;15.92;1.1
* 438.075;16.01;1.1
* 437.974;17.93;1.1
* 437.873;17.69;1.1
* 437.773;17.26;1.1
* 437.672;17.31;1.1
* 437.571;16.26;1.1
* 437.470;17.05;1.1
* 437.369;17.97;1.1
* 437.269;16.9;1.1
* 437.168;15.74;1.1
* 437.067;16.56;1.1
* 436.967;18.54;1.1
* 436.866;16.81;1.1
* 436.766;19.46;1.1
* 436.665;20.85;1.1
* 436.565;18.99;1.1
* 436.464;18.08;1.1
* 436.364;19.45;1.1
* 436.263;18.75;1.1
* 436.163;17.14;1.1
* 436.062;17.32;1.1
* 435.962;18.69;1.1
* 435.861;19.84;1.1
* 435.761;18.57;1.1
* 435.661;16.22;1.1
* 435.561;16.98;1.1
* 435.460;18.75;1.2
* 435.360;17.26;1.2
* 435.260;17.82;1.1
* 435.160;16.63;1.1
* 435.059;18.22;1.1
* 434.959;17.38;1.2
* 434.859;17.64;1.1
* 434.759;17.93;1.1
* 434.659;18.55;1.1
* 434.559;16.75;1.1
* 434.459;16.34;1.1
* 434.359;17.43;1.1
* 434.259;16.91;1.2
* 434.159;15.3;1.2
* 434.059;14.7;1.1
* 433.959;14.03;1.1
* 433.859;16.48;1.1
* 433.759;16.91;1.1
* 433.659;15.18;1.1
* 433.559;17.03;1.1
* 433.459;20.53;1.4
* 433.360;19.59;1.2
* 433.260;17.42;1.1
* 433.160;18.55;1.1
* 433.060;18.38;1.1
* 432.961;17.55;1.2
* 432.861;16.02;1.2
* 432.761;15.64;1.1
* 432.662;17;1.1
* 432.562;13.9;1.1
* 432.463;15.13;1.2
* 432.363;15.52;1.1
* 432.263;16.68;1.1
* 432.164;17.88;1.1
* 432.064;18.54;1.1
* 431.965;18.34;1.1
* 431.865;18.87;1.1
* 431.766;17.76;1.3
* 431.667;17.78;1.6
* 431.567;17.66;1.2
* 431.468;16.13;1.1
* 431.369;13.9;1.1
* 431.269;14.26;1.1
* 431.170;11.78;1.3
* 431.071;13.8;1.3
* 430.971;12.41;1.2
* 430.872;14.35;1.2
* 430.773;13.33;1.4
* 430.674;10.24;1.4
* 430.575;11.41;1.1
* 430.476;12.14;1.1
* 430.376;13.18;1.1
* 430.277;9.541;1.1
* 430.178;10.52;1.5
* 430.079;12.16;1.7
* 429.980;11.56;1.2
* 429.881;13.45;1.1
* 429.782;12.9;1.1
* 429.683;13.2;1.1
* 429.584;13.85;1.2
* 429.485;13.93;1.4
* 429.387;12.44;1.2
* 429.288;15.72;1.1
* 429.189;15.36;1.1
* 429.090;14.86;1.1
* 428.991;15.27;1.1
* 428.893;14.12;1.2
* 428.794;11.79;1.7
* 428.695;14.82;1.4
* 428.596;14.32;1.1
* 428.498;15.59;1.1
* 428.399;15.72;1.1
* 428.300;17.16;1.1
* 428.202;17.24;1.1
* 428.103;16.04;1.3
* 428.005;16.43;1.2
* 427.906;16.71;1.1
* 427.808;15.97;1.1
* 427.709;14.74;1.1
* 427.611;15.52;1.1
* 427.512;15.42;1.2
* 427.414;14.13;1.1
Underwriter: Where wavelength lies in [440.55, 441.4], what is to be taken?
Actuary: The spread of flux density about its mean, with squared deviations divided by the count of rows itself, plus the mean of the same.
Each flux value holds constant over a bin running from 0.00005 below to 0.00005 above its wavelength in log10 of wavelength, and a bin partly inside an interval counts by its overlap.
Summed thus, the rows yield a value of 18.3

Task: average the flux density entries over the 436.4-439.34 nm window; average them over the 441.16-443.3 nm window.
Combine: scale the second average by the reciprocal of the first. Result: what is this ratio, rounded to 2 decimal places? 1.10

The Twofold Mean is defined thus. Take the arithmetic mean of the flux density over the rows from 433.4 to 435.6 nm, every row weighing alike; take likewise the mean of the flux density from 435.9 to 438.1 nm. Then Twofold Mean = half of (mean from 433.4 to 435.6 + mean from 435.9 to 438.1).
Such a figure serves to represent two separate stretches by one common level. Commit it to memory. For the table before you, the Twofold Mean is 17.4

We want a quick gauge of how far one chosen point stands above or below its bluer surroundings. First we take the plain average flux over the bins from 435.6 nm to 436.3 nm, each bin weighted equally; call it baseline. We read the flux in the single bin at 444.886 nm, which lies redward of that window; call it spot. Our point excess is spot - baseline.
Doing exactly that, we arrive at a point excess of 1.7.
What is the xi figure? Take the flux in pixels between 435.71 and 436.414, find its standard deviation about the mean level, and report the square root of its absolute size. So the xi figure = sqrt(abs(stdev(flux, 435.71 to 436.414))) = 1.0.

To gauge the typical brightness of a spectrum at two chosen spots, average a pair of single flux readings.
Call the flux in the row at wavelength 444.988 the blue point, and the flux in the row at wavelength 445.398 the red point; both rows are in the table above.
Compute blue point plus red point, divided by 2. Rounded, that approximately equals 18.5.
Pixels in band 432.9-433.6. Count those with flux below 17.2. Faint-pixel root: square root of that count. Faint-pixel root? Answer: 1.0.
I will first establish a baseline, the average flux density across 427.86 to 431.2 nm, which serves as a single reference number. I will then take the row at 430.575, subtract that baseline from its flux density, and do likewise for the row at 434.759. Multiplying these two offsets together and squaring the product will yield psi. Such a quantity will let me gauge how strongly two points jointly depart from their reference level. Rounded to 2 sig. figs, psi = 96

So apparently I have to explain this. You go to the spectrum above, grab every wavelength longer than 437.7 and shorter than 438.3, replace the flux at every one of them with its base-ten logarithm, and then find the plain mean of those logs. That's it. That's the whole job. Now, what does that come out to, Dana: 1.23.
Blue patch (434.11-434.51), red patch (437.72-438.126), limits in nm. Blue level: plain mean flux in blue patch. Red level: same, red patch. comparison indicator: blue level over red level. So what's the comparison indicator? 0.96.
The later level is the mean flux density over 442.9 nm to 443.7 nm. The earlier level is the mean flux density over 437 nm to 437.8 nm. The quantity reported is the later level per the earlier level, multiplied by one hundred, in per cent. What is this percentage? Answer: 109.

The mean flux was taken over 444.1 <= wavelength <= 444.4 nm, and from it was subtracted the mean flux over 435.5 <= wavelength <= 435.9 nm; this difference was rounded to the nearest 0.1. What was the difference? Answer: 1.6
